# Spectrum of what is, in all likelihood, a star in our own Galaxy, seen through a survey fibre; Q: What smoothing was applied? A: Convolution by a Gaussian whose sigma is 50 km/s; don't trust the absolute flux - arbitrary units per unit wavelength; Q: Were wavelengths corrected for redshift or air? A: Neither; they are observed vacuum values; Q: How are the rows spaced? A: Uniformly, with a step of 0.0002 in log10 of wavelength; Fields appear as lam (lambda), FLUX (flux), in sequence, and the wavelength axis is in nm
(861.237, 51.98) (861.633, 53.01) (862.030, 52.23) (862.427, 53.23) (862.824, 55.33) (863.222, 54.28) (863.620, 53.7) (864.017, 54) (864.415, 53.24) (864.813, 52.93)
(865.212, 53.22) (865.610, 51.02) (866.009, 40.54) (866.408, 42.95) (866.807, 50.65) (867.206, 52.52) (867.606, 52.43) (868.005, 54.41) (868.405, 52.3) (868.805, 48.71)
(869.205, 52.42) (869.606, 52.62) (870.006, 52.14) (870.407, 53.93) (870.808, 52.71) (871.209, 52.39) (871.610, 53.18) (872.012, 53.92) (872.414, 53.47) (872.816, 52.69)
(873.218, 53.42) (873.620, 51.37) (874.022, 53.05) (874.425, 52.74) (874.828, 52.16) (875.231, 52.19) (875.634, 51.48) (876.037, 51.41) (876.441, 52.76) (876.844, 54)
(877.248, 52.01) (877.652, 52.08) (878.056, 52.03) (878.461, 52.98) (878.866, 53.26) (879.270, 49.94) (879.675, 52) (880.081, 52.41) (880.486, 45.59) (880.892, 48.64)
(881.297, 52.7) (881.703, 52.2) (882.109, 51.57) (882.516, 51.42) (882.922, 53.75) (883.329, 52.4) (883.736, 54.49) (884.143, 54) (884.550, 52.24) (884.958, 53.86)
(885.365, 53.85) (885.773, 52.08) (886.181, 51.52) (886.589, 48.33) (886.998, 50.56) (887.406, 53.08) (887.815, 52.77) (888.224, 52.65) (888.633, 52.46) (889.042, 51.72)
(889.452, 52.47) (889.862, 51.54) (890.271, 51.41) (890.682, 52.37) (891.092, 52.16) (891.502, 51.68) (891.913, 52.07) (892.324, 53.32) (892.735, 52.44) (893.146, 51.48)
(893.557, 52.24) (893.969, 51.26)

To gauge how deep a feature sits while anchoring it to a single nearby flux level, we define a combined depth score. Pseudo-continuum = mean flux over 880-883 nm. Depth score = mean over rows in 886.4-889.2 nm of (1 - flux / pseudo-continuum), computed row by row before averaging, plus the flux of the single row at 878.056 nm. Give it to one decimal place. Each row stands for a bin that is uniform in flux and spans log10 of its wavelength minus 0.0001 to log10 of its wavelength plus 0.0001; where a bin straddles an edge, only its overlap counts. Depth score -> 52.0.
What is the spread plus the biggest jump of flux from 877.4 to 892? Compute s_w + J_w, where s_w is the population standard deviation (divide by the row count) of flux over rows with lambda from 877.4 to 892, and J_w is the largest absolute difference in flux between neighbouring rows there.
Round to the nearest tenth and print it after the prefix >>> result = 8.5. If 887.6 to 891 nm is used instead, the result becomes 1.5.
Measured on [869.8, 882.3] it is 8.4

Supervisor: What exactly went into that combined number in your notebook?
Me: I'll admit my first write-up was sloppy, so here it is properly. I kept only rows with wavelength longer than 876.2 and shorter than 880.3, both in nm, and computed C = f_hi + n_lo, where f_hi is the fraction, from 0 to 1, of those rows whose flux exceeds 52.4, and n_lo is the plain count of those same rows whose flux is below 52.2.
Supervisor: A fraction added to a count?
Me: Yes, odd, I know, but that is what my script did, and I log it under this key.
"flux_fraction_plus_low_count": 5.50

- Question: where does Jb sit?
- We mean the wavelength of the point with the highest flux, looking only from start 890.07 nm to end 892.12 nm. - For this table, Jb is 890.682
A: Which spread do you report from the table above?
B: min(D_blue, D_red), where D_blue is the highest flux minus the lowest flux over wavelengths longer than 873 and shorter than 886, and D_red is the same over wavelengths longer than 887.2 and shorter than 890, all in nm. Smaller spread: 1.5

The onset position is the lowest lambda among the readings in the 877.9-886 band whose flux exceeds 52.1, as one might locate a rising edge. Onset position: 878.461 nm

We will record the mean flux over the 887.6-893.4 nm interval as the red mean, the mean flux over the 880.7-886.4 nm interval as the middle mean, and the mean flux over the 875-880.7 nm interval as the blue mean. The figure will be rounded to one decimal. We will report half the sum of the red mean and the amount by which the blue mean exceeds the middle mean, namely 25.7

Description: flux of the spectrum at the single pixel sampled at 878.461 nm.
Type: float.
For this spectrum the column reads 52.98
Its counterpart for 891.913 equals 52.07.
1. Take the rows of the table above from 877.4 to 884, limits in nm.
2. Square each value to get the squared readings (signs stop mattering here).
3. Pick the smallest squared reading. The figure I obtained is 2078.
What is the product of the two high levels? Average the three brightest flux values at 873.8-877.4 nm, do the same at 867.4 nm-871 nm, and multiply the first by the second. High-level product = 2860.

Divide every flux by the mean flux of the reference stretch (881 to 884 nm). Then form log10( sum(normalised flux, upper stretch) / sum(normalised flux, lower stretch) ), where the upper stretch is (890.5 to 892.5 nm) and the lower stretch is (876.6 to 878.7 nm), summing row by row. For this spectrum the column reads -0.002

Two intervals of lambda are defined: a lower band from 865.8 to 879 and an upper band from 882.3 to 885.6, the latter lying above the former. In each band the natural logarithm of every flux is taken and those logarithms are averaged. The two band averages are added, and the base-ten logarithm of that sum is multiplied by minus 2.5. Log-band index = -2.247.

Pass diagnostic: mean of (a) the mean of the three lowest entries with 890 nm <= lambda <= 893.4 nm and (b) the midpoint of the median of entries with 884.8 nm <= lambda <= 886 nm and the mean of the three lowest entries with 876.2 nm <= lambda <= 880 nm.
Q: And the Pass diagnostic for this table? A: 52.1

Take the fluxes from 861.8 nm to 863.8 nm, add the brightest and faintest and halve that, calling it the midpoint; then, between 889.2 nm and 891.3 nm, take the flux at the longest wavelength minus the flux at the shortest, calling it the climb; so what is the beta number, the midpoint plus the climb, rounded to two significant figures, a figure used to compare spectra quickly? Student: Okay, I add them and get 53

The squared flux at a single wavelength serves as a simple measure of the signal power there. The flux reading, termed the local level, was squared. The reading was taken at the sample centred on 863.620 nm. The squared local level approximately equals 2884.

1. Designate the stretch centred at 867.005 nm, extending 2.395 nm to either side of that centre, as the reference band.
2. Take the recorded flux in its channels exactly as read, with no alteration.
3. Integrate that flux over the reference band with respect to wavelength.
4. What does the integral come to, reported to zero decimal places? 241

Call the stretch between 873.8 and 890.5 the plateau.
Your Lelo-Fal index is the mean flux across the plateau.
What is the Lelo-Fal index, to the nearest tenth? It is 52.0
